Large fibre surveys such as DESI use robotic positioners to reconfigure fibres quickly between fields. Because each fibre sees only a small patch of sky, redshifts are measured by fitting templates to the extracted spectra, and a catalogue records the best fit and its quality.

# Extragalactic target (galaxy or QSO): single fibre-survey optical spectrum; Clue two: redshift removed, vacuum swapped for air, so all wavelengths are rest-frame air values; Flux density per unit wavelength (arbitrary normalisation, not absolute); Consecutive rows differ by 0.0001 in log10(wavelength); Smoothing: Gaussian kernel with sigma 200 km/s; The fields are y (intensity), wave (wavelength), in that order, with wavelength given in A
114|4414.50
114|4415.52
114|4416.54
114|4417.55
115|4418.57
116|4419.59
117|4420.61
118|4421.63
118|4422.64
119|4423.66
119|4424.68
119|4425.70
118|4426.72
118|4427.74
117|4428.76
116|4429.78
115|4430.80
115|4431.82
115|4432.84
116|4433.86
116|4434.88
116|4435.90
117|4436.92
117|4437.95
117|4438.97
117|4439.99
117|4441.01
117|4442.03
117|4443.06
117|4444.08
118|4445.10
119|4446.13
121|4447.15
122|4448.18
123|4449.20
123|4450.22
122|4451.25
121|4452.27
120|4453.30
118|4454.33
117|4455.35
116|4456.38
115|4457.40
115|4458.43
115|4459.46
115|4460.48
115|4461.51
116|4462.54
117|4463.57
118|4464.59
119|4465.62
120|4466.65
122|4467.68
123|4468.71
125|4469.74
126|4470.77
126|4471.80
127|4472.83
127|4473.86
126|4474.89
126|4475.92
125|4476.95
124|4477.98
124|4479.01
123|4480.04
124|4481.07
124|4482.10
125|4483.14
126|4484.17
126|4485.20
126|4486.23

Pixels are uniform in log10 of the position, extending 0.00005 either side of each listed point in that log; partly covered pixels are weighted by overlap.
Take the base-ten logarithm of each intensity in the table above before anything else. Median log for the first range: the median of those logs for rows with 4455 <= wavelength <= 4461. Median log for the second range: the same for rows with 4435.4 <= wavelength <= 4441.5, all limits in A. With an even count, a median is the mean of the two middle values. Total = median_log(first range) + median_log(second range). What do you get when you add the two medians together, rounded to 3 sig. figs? 4.13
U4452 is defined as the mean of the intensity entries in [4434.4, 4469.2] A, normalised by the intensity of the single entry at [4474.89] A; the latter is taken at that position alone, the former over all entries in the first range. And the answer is 0.94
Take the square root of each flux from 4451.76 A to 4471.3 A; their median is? 10.9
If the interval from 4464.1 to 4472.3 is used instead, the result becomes 11.1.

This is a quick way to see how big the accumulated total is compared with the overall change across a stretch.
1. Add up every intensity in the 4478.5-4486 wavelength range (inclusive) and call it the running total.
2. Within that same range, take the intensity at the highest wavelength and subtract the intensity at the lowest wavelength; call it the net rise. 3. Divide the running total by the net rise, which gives 436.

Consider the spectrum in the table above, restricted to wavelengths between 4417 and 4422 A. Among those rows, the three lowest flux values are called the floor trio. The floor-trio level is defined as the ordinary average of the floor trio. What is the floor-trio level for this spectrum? 115.0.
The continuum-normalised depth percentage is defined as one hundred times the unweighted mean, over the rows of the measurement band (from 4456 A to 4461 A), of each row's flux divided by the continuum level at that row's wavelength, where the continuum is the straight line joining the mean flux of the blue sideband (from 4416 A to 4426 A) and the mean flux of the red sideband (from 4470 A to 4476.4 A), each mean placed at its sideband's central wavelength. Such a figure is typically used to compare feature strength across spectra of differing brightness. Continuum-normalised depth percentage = 93.2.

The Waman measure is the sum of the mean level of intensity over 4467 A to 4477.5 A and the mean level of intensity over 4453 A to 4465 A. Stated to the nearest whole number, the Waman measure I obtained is 242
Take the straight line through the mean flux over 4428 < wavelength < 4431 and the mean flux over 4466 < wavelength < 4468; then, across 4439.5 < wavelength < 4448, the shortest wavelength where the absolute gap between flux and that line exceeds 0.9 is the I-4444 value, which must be 4444.08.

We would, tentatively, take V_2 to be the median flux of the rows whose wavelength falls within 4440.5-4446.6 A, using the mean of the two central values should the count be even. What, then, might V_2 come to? 117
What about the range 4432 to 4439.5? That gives 116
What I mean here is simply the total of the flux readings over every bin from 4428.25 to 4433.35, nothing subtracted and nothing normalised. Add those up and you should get 578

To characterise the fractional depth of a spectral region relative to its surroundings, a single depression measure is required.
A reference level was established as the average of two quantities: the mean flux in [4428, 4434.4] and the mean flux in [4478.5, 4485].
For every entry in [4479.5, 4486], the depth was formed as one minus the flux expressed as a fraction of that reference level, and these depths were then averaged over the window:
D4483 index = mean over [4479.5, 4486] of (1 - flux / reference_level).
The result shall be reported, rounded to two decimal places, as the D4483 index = -0.04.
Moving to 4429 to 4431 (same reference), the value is 0.04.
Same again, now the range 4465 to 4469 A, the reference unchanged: -0.01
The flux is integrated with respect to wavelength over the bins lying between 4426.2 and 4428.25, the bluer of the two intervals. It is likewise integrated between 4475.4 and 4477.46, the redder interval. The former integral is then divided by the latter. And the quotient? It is 0.93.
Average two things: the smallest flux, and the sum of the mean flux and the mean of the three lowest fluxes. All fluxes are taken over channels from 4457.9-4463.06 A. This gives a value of 173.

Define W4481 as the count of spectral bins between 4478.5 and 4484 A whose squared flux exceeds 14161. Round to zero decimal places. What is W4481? 5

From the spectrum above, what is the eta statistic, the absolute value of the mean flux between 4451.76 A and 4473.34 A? 119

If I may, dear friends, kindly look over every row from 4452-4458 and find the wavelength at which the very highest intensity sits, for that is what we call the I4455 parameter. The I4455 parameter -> 4452.27 A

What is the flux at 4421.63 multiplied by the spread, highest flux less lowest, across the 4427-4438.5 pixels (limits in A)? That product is 354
